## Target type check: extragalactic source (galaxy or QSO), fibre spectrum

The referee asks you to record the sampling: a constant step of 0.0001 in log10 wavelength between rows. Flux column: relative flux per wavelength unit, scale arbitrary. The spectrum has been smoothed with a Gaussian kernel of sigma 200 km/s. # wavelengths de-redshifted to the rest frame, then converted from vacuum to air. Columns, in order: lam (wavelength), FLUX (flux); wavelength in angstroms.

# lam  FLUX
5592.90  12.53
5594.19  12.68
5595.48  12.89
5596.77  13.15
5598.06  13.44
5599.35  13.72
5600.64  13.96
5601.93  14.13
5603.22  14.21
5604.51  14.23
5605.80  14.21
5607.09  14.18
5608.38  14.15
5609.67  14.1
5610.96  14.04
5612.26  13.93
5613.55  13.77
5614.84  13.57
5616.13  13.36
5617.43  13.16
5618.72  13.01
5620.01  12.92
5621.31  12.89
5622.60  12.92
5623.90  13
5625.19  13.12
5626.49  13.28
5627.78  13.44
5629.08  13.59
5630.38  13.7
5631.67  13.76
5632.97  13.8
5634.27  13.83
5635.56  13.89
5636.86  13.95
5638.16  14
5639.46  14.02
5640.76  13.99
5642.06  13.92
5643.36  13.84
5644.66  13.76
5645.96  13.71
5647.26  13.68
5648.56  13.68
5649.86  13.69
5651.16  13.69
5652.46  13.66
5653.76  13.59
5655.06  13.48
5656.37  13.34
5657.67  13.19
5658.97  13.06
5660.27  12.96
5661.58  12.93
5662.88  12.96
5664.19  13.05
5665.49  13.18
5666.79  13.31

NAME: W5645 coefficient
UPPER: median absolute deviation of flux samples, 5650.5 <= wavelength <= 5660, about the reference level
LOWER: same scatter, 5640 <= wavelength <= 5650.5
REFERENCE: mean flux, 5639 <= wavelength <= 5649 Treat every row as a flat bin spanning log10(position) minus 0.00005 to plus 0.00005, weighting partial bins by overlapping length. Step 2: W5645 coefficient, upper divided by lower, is 2.8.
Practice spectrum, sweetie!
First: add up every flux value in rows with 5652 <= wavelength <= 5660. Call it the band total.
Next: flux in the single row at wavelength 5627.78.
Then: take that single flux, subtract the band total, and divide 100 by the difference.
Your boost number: -1.50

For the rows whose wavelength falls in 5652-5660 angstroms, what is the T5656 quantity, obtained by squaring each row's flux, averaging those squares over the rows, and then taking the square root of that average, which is 13.4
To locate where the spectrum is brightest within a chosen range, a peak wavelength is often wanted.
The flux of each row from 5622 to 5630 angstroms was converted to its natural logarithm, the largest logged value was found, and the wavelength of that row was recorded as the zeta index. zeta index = 5629.08 angstroms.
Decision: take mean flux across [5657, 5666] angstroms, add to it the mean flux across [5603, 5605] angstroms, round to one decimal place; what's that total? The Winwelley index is 27.3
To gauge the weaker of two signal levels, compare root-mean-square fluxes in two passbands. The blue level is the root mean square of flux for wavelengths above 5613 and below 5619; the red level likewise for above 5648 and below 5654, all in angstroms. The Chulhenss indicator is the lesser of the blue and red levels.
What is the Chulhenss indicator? 13.4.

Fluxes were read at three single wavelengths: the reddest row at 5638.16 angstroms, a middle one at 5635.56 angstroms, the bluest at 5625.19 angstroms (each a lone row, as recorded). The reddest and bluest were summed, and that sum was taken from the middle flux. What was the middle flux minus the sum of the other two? -13.2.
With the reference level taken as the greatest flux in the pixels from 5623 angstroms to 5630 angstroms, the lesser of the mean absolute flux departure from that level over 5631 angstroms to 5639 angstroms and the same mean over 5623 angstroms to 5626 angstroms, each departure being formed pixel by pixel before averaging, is 0.28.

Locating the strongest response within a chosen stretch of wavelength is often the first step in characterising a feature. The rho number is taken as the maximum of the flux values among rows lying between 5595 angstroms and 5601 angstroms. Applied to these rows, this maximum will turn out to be 13.96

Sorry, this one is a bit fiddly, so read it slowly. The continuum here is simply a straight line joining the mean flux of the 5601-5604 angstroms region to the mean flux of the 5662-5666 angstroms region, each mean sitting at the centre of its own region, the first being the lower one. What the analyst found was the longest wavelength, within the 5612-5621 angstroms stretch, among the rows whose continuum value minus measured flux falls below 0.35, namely 5613.55 angstroms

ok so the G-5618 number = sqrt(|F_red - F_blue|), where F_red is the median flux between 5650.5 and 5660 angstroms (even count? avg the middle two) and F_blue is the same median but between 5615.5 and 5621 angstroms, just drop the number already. 0.63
